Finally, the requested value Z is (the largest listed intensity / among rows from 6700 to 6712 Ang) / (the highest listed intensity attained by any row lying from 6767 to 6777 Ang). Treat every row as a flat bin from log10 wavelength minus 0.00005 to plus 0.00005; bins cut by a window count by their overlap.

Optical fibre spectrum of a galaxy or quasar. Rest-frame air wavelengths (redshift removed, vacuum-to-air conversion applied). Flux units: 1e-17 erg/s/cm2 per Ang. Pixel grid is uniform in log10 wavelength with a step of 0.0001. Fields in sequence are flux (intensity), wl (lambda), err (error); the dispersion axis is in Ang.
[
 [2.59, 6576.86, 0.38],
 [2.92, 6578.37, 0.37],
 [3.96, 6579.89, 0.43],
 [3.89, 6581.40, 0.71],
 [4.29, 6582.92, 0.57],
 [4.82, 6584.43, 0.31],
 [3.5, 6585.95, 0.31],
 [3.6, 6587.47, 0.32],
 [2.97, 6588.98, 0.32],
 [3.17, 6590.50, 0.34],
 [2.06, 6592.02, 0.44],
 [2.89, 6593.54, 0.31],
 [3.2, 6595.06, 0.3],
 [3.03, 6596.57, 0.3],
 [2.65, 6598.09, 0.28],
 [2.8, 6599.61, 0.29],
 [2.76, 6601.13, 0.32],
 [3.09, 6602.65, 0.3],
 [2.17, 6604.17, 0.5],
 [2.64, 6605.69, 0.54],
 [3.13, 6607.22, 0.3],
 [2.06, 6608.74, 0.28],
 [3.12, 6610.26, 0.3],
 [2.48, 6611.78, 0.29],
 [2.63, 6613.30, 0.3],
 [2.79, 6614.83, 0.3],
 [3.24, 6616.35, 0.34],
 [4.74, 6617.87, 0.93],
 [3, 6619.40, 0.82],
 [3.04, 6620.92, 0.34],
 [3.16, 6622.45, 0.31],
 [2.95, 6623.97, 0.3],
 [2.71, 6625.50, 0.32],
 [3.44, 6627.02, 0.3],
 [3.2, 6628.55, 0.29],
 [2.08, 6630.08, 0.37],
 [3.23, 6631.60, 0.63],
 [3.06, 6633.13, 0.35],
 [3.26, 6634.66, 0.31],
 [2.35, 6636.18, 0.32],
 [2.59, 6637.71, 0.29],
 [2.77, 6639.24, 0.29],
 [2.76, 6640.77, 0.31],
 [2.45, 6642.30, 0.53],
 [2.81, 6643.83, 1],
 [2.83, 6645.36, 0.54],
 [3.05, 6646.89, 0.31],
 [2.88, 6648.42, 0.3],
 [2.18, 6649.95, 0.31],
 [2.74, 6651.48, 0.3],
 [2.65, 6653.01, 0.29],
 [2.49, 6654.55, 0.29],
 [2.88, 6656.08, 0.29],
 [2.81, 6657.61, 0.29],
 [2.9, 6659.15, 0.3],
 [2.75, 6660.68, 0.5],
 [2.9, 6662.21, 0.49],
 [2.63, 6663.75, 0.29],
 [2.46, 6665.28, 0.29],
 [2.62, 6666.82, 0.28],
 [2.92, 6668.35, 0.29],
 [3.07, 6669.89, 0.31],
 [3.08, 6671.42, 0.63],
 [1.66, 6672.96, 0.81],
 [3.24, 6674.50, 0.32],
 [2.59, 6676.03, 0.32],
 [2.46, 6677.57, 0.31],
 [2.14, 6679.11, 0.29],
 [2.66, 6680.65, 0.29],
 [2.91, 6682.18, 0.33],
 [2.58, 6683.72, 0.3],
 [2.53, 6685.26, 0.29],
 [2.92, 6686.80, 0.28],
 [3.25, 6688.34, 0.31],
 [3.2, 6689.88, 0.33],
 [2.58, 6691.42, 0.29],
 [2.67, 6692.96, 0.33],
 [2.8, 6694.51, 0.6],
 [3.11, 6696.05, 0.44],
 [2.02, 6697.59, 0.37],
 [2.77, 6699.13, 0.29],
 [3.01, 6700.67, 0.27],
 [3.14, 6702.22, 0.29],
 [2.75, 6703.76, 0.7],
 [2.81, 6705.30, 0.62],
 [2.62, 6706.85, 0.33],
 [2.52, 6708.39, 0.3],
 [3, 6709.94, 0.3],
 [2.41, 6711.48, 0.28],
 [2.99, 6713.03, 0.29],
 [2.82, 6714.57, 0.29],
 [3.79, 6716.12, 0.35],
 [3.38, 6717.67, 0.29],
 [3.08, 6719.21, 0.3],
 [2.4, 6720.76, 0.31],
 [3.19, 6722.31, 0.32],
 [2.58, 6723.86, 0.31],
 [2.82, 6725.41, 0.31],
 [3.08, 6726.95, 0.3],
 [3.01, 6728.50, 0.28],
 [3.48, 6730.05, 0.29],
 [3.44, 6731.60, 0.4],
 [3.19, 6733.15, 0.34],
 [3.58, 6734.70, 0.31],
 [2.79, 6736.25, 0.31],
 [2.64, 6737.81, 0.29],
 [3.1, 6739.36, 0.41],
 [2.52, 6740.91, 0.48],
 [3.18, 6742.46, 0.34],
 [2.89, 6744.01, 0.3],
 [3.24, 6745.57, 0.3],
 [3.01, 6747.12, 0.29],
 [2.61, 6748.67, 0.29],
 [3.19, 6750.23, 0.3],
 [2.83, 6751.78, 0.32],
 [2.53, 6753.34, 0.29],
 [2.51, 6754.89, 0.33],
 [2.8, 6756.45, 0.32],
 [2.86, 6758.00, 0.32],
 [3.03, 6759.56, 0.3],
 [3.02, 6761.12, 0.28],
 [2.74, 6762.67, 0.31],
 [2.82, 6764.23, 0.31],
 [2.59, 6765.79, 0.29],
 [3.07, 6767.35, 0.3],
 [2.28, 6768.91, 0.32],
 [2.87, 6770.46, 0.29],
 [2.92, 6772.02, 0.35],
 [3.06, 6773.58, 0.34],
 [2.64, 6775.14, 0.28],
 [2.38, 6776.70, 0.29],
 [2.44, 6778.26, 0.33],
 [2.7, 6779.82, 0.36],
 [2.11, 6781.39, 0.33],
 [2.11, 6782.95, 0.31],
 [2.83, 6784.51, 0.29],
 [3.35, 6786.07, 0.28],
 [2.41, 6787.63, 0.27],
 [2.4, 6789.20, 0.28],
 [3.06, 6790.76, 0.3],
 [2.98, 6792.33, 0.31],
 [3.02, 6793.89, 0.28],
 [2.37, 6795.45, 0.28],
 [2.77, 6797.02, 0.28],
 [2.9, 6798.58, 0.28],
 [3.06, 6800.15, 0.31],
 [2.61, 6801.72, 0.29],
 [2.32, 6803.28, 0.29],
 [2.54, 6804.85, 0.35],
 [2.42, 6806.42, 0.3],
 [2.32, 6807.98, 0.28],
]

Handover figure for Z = 1.02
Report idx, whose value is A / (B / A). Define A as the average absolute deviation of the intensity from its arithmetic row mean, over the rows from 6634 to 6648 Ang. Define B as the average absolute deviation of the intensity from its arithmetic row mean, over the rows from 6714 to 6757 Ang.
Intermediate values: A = 0.20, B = 0.294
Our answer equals 0.14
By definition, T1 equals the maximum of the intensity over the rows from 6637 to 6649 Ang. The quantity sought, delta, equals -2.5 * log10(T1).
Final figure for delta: -1.21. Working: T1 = 3.05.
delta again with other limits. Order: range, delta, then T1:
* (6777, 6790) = -1.31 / 3.35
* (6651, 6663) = -1.16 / 2.9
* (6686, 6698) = -1.28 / 3.25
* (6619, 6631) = -1.34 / 3.44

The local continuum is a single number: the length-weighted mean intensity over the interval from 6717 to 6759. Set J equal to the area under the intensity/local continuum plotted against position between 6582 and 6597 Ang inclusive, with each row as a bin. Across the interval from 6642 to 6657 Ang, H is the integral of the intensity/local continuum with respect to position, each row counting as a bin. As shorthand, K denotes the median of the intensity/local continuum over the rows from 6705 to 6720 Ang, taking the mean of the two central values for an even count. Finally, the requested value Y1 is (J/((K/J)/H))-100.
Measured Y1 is 3964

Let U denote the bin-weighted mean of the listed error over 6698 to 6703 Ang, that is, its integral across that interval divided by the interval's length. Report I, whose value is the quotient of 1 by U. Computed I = 3.44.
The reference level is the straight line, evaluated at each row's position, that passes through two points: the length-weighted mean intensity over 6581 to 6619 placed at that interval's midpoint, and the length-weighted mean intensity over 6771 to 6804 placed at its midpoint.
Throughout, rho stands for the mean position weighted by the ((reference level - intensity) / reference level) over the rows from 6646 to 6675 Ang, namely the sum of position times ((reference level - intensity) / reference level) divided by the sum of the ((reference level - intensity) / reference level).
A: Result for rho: 6659.9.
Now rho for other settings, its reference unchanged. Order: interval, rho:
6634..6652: 6643.6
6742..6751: 6745.9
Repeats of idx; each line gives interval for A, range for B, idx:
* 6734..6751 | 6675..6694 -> 0.28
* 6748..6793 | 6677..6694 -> 0.26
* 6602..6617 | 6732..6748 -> 0.47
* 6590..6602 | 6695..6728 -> 0.22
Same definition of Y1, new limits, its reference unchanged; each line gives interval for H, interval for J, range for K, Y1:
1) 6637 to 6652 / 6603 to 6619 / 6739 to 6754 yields 3296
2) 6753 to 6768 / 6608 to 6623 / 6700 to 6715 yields 3411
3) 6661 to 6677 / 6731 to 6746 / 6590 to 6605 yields 3541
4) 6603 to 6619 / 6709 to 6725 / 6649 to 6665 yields 4223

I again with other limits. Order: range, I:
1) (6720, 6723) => 3.18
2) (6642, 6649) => 1.84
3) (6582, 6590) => 2.69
